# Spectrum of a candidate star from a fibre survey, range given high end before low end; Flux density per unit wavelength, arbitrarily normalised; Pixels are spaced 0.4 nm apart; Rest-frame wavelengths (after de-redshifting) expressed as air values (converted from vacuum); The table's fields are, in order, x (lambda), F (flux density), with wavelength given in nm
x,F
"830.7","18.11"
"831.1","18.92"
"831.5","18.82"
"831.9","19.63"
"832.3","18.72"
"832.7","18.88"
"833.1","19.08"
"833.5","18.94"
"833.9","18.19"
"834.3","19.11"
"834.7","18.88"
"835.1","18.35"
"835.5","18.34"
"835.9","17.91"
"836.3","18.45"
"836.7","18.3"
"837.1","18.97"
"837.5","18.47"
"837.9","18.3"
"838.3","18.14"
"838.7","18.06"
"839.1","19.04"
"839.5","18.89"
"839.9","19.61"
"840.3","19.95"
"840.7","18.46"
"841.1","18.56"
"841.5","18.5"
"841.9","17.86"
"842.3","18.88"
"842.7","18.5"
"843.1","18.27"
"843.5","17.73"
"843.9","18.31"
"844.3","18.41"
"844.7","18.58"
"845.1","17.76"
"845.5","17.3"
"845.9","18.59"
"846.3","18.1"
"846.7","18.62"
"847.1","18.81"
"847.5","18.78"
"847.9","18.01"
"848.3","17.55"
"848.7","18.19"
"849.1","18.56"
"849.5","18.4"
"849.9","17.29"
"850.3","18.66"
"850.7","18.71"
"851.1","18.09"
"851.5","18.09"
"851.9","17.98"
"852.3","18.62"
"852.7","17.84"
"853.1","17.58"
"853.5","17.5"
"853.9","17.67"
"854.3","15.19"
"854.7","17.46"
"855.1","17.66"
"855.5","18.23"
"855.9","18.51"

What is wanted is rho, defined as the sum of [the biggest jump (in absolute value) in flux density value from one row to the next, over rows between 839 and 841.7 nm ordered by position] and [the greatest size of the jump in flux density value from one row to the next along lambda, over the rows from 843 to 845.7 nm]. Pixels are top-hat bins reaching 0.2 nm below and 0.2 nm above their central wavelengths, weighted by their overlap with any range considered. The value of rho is 2.31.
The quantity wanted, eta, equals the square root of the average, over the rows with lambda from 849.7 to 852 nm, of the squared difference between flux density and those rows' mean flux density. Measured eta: 0.47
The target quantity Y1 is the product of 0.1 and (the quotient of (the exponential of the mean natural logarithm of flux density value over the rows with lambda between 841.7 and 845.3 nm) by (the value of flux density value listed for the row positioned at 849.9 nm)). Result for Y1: 0.106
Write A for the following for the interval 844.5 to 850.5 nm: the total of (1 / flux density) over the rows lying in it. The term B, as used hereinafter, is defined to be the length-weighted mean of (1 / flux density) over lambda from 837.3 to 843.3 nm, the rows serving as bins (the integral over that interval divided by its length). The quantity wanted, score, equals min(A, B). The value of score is 0.0537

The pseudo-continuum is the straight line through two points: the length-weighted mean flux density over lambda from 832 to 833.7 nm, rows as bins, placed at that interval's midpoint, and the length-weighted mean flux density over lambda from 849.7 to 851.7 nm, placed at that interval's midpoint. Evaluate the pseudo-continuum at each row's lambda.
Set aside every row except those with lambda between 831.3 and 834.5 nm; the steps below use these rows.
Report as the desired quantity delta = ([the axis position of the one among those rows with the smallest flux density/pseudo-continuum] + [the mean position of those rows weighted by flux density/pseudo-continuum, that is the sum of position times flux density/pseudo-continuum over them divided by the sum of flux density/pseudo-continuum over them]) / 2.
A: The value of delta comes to 833.40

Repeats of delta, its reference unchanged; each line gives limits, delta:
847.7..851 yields 849.61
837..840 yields 838.61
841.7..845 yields 843.40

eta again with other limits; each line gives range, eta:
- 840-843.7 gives 0.61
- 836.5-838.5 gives 0.29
